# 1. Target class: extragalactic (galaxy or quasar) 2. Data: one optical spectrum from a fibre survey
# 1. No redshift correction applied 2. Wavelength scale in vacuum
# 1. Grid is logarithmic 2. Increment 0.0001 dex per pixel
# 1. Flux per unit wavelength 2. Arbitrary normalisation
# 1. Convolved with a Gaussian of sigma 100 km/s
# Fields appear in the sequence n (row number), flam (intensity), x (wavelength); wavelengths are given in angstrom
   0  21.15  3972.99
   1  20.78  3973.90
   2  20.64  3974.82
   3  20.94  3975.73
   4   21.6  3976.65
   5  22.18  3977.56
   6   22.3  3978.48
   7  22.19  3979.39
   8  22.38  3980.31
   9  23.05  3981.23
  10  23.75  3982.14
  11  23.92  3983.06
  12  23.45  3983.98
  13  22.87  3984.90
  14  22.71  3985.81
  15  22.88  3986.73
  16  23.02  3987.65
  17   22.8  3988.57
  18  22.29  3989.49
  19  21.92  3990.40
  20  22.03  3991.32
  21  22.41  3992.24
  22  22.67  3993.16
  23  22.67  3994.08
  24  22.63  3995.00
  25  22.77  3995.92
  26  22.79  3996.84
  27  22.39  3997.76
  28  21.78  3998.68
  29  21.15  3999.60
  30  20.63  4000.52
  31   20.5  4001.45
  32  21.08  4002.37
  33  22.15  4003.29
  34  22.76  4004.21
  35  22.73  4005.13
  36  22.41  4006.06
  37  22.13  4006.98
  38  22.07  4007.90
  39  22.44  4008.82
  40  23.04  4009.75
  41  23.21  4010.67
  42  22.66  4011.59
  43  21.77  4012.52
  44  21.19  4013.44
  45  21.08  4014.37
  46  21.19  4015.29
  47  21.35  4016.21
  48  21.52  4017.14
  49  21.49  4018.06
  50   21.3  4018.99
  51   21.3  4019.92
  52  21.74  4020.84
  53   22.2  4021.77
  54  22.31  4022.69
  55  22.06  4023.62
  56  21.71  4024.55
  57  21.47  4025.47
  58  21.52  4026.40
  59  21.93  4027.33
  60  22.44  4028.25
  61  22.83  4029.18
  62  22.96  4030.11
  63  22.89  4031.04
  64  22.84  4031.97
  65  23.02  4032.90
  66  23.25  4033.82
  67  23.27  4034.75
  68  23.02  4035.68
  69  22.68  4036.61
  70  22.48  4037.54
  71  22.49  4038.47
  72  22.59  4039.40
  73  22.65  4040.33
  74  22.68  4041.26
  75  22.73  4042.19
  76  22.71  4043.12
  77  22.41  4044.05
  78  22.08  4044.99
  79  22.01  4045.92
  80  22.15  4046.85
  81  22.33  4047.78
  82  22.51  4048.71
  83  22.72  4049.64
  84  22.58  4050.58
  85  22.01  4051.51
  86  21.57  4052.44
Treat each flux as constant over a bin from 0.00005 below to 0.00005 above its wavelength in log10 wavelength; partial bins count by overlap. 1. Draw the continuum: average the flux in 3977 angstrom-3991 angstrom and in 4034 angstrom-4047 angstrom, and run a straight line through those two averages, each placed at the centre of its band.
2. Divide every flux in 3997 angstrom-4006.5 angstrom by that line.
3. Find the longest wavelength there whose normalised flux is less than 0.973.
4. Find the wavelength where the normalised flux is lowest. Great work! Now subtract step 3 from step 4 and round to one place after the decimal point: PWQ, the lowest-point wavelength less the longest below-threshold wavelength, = -0.9 angstrom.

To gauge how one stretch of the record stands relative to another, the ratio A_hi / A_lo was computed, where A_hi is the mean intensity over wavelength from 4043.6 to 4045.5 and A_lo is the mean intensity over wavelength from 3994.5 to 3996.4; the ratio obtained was 0.98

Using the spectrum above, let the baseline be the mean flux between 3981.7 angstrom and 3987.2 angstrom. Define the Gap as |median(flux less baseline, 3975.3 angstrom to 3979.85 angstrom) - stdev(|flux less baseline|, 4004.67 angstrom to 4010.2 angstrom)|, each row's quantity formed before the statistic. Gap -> 1.4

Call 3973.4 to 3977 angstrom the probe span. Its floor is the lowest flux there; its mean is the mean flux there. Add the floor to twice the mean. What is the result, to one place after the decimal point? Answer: 62.6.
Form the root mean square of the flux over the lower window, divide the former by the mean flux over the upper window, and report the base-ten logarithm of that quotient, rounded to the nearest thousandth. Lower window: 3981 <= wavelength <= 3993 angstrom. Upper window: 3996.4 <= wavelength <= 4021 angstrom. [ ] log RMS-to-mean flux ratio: 0.020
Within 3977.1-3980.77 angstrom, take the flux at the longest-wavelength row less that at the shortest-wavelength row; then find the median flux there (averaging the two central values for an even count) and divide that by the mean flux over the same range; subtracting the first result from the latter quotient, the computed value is 0.8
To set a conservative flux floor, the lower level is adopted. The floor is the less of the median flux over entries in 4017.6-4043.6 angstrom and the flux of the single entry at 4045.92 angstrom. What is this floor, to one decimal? 22.0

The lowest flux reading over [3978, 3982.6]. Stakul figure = 22.19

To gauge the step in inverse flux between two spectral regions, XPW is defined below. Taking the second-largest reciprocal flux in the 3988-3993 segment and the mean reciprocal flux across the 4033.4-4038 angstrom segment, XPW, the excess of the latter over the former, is -0.0018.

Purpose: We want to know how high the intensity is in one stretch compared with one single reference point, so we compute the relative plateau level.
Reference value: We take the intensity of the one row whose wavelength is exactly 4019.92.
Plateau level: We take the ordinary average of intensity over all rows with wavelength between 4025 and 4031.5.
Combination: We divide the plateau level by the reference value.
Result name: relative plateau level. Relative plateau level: 1.05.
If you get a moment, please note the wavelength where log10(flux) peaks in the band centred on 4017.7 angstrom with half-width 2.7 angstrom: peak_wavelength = 4017.14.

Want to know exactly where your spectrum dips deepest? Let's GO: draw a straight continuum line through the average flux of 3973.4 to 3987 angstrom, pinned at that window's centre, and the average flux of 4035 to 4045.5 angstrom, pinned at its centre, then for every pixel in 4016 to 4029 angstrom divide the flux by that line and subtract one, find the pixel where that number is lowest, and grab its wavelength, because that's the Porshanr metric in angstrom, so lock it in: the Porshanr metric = 4019.92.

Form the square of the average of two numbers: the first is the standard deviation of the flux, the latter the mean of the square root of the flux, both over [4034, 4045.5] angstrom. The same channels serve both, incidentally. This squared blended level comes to 6.4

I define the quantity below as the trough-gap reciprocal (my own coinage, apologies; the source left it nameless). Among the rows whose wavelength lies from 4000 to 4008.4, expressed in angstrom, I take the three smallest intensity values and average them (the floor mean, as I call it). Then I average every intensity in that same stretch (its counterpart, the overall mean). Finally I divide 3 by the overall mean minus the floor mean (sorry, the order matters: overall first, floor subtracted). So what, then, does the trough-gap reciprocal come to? 3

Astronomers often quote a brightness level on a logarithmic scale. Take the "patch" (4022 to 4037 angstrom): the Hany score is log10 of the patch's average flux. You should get 1.35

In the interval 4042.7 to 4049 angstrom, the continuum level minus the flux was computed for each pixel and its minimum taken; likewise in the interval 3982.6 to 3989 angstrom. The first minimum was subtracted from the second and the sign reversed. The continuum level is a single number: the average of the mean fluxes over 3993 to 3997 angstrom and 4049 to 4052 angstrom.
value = 1.2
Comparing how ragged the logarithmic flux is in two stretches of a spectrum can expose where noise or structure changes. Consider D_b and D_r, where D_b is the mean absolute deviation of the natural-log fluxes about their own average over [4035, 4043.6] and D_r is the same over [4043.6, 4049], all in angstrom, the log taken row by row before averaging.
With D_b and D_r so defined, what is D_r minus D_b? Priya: 0.003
